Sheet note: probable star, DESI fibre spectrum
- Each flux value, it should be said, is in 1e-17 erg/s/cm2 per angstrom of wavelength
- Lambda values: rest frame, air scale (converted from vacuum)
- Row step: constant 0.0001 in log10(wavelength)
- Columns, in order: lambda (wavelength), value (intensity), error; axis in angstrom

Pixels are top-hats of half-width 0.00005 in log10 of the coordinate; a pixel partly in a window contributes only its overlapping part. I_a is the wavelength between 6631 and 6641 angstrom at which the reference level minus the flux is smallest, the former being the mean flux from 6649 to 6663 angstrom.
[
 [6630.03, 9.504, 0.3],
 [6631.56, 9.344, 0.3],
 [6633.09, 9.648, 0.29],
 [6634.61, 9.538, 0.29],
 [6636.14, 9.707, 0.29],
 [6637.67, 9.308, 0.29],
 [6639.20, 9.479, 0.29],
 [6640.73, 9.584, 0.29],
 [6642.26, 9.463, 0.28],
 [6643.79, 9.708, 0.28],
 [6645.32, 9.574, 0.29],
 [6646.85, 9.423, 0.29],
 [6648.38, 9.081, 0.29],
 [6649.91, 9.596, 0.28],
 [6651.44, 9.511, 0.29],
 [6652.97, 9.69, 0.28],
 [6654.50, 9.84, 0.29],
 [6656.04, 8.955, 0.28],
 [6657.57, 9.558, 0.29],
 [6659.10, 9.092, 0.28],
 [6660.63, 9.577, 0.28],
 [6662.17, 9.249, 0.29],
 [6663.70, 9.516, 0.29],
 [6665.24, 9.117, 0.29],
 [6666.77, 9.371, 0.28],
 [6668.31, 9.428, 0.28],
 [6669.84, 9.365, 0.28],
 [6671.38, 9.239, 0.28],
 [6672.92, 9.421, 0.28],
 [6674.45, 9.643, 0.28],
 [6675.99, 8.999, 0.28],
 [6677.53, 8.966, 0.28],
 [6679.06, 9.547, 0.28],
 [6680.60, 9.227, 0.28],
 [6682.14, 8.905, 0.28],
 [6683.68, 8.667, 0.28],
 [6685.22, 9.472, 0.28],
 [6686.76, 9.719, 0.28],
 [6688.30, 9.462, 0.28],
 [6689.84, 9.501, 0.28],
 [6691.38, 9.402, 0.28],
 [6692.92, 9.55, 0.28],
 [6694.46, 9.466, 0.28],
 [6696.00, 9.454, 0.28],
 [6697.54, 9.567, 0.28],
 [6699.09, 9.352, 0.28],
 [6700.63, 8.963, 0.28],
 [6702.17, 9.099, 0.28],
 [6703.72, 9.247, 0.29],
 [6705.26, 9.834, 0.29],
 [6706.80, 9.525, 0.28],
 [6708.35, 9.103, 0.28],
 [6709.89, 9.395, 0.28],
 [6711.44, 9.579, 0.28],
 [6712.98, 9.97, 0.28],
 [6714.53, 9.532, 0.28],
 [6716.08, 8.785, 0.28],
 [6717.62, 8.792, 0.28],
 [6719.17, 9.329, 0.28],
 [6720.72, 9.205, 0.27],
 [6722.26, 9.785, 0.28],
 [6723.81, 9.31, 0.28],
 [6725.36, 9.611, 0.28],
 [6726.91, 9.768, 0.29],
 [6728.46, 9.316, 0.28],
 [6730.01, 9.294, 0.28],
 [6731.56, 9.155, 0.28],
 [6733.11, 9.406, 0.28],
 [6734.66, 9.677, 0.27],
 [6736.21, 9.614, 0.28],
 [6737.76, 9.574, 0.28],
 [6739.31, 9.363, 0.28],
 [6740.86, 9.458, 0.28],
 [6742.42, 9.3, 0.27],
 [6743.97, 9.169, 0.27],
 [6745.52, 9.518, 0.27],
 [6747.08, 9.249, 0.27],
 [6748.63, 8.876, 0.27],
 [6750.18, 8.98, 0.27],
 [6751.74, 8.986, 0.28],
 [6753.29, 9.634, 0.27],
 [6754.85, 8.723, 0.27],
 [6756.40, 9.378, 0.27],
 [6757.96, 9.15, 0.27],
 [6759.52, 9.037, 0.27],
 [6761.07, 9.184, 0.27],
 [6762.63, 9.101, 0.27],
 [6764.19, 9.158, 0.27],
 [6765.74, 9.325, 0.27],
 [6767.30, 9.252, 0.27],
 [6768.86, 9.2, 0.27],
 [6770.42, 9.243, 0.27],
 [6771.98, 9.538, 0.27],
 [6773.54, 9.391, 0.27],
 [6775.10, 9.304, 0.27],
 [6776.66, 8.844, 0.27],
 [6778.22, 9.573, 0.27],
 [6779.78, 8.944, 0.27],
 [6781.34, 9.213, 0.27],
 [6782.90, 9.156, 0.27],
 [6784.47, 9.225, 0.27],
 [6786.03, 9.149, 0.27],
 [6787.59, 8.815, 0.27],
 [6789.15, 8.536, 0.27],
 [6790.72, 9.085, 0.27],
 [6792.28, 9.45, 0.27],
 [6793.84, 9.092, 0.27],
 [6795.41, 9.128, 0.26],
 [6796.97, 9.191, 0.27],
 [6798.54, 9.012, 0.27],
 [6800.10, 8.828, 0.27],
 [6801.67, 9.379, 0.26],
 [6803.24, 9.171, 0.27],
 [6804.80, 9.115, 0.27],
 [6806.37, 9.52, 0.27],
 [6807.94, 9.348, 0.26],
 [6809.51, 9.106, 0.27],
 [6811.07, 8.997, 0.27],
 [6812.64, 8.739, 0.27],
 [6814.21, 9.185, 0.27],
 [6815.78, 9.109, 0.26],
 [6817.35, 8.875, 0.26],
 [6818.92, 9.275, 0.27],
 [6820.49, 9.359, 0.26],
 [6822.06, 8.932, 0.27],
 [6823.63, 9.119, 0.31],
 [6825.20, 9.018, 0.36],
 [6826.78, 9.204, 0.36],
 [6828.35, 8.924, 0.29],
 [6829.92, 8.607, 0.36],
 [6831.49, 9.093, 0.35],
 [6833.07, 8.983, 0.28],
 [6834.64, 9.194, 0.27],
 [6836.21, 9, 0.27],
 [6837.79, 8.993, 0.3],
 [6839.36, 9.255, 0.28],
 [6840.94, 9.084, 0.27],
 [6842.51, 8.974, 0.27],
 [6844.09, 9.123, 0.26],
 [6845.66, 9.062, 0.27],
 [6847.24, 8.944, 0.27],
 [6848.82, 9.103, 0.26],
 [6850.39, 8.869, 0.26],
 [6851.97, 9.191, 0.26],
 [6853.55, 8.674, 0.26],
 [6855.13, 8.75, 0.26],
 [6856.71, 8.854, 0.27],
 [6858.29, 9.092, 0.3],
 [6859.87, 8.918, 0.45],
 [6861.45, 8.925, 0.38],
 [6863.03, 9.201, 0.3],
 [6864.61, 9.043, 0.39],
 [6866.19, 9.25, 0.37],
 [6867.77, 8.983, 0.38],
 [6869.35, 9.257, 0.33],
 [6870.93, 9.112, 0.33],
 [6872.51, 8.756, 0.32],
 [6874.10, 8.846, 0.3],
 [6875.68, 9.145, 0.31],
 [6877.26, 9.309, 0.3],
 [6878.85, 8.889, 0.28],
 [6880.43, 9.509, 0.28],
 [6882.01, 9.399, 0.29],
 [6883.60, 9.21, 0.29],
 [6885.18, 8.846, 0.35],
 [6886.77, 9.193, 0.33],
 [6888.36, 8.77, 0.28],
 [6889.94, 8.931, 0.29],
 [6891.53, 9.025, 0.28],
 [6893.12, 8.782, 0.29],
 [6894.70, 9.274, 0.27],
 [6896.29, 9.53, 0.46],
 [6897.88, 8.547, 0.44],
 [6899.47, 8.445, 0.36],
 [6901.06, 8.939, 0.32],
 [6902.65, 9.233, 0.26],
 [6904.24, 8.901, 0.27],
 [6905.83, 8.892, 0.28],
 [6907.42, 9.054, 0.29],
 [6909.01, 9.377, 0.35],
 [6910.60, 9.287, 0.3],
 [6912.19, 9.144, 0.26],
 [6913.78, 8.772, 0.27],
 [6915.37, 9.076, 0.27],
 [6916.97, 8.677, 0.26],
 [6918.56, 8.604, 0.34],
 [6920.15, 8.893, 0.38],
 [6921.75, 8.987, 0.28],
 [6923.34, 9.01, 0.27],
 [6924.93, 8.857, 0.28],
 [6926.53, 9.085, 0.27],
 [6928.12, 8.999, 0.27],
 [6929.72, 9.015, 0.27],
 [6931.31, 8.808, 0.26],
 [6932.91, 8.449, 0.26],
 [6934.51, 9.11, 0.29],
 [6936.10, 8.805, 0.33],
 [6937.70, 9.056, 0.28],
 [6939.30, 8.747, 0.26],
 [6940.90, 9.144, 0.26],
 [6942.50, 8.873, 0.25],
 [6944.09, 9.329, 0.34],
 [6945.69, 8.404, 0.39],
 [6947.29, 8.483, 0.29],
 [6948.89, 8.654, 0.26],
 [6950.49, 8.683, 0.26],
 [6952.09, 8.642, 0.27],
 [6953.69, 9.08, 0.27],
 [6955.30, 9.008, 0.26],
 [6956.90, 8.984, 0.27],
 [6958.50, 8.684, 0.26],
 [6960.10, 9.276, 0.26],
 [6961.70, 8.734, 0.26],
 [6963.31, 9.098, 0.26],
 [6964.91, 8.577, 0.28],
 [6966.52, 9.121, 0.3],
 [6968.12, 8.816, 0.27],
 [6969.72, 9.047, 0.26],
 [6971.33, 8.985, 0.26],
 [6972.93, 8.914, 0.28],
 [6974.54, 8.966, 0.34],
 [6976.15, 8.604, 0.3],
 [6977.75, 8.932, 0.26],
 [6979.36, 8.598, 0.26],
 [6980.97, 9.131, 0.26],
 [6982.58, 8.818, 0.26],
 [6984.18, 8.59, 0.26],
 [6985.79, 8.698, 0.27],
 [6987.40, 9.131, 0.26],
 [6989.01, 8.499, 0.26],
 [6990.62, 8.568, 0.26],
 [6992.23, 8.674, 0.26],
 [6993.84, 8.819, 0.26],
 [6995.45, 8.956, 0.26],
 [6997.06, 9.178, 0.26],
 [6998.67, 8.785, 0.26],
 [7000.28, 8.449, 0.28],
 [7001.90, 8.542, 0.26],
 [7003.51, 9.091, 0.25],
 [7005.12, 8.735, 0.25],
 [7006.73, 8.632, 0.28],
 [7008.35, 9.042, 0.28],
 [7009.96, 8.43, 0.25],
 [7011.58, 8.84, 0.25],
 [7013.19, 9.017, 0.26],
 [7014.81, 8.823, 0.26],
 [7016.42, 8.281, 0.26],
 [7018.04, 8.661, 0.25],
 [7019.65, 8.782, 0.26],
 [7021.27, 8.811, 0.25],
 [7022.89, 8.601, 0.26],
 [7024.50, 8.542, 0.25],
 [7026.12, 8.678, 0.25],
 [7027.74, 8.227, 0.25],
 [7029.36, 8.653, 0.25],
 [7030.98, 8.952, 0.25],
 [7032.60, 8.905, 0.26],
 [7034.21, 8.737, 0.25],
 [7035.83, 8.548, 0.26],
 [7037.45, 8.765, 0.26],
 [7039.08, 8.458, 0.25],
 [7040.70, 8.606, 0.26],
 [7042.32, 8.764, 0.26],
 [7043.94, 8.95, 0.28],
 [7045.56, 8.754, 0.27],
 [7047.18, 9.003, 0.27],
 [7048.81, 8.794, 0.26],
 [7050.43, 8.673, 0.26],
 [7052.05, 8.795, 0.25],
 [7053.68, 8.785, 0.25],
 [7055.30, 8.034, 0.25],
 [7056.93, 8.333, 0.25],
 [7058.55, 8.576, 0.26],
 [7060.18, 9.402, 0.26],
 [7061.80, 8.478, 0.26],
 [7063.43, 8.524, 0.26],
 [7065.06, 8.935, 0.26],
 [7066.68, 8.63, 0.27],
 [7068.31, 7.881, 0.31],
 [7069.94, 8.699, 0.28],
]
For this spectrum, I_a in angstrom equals 6636.14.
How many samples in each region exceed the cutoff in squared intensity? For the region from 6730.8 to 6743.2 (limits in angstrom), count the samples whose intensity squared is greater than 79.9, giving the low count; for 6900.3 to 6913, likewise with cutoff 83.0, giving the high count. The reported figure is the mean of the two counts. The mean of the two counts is 6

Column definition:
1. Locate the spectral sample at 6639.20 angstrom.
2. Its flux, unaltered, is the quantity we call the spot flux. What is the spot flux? 9.479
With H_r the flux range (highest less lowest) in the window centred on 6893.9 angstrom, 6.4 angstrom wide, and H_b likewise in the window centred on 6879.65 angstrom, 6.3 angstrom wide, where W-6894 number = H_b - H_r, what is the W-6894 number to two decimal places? -0.13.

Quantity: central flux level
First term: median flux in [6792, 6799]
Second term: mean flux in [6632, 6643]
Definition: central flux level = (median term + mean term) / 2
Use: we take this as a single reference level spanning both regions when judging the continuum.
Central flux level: 9.33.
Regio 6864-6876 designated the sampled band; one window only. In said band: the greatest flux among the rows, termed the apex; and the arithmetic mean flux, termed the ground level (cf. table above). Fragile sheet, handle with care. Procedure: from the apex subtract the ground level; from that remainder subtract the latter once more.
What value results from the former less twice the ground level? -8.8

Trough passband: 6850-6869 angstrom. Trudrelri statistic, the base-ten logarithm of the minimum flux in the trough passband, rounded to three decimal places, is 0.938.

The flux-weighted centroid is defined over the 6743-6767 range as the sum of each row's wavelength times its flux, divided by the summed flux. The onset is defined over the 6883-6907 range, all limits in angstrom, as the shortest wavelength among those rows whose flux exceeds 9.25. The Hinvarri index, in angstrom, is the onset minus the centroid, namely 139.9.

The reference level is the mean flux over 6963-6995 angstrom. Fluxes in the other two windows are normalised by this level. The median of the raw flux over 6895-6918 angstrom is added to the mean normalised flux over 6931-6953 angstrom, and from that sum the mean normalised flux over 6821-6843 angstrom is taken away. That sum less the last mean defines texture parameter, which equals 8.97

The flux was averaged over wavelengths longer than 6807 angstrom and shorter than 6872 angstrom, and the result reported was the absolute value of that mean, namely 9.04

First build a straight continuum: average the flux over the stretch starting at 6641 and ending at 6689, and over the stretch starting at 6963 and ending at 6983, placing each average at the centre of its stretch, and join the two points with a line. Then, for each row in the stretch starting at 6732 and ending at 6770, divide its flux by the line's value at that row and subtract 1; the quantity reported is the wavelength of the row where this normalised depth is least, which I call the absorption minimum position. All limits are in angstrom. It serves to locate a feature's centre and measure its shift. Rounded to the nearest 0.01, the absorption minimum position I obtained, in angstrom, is 6754.85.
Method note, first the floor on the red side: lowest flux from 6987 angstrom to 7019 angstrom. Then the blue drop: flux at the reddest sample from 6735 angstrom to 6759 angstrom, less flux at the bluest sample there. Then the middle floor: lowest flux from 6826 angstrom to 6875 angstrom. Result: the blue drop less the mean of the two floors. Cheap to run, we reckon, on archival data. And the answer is -8.91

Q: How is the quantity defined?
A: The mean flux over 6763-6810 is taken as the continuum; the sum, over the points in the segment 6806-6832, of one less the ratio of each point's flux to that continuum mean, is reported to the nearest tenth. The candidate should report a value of 0.2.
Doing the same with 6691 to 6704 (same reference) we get -0.2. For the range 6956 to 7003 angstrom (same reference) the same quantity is 1.1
